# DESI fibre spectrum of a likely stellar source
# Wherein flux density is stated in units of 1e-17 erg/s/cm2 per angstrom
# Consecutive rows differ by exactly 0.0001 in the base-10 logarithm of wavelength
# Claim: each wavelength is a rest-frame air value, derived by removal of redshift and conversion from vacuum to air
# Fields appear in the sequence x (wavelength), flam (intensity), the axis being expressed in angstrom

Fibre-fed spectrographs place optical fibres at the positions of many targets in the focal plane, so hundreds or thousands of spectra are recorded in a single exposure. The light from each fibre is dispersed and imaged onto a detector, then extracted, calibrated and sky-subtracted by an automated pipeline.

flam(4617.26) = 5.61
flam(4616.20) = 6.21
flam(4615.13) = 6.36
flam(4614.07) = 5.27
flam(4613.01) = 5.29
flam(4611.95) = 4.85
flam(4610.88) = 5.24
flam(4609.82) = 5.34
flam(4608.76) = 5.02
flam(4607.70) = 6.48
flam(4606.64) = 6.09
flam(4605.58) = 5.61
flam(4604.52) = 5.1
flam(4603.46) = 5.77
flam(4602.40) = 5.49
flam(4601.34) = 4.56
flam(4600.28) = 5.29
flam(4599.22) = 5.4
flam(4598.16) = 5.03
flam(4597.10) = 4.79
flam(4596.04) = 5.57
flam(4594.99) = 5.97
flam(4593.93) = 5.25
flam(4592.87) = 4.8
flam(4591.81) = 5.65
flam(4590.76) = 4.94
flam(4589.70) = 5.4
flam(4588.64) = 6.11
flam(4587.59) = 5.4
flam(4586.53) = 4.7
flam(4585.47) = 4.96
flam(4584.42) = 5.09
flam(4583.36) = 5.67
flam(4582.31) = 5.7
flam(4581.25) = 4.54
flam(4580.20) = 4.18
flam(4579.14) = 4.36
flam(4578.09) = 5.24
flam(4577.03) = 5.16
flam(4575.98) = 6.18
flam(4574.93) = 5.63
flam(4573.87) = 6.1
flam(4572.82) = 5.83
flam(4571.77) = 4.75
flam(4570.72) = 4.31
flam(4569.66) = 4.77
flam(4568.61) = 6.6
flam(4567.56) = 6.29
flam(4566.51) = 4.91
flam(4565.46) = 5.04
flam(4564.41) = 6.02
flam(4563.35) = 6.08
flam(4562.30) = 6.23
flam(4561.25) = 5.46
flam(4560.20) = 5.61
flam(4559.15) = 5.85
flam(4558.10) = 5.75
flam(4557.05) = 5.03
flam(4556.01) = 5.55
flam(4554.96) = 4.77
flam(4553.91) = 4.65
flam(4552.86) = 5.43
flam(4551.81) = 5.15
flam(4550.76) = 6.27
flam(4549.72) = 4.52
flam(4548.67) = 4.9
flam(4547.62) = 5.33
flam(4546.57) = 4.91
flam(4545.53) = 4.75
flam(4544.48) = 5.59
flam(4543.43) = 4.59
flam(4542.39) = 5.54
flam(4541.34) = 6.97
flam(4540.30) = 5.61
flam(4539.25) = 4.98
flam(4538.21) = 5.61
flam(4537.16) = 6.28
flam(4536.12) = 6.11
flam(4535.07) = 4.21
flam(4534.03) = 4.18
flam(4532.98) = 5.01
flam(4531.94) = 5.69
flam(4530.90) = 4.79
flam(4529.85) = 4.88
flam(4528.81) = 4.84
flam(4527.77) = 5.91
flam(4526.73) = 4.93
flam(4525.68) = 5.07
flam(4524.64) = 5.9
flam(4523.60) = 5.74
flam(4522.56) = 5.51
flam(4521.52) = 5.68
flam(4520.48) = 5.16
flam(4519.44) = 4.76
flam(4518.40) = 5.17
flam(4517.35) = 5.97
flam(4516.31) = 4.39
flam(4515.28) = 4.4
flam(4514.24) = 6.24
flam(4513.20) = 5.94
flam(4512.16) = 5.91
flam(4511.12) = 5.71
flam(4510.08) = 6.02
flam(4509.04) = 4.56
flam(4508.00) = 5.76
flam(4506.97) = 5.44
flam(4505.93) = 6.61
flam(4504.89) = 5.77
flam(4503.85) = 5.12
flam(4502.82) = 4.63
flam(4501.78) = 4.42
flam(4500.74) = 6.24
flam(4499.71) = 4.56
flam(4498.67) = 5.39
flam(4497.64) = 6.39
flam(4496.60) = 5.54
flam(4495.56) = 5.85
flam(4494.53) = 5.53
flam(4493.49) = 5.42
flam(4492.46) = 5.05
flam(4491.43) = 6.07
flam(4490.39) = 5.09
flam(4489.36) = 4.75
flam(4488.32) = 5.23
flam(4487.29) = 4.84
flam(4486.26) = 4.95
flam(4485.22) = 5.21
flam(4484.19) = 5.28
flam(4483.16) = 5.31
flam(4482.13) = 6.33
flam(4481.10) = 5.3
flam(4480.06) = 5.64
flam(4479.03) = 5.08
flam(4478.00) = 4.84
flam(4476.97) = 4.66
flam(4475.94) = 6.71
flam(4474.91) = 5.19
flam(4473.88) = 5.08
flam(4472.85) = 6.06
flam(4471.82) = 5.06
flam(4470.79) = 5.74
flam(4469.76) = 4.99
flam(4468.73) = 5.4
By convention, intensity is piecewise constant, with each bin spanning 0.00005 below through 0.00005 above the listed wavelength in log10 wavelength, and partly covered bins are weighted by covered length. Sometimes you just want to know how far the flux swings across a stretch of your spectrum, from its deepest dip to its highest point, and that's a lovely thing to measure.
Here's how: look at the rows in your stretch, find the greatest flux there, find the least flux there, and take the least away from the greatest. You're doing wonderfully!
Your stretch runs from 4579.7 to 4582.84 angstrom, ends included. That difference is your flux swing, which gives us 1.52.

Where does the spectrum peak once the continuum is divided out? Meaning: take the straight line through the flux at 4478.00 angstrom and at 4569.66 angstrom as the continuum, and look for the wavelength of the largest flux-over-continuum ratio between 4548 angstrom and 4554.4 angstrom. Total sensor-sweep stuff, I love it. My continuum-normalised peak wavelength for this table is 4550.76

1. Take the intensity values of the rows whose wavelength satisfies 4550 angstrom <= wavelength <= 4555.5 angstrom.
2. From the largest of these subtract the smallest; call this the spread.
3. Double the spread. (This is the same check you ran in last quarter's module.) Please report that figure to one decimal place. 3.2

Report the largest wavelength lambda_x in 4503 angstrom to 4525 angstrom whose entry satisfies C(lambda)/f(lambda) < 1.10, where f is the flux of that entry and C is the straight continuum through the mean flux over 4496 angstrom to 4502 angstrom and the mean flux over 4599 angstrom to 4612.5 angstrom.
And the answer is 4524.64 angstrom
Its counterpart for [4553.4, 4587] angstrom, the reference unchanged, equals 4585.47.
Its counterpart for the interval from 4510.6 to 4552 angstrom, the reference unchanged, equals 4551.81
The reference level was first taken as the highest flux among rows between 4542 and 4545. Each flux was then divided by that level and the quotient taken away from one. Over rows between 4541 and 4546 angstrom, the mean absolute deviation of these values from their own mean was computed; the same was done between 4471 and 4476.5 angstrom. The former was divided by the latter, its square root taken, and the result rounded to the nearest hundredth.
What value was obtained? 1.03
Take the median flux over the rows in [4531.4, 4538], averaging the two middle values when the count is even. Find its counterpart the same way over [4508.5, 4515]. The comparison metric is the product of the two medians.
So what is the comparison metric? 31.7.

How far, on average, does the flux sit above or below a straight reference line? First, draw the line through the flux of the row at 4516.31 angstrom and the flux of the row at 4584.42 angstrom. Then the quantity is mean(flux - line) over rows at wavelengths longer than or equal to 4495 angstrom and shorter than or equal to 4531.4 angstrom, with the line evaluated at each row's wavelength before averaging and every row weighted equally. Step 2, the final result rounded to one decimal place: 1.0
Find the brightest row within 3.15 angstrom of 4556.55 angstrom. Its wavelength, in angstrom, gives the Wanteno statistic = 4559.15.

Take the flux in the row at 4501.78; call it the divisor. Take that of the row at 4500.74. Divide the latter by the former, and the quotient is 1.41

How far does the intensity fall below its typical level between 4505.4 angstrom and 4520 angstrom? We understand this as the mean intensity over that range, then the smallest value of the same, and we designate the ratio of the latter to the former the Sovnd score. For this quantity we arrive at 0.80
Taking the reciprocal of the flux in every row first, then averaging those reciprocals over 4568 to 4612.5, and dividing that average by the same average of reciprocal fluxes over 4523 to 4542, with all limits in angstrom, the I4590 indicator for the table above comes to 1.01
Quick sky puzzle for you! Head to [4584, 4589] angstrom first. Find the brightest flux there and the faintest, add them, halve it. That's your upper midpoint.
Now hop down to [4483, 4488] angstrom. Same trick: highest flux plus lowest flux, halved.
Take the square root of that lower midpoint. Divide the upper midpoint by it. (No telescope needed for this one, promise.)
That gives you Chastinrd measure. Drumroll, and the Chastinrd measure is 2.40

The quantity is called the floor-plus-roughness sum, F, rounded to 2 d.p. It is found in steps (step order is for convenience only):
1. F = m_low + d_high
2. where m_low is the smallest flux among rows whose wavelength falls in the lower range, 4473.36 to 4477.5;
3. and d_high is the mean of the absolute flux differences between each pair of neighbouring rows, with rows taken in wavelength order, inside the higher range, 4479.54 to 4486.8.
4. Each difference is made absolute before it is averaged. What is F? 5.12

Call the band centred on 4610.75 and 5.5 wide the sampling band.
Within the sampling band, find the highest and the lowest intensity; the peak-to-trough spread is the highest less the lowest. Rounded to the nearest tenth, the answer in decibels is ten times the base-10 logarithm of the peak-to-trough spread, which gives -3.1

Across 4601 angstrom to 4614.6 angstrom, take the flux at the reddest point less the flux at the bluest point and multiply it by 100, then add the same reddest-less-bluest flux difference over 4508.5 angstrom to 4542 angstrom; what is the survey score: 73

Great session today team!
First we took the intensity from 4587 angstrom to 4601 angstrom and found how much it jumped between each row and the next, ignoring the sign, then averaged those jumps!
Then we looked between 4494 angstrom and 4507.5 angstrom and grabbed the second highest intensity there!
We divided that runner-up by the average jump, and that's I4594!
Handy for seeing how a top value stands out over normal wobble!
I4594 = 11.8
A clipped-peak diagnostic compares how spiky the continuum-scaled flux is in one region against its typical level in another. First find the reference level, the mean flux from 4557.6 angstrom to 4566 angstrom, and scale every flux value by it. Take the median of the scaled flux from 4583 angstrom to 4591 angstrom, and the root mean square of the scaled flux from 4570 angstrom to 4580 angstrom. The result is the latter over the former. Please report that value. 1.015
